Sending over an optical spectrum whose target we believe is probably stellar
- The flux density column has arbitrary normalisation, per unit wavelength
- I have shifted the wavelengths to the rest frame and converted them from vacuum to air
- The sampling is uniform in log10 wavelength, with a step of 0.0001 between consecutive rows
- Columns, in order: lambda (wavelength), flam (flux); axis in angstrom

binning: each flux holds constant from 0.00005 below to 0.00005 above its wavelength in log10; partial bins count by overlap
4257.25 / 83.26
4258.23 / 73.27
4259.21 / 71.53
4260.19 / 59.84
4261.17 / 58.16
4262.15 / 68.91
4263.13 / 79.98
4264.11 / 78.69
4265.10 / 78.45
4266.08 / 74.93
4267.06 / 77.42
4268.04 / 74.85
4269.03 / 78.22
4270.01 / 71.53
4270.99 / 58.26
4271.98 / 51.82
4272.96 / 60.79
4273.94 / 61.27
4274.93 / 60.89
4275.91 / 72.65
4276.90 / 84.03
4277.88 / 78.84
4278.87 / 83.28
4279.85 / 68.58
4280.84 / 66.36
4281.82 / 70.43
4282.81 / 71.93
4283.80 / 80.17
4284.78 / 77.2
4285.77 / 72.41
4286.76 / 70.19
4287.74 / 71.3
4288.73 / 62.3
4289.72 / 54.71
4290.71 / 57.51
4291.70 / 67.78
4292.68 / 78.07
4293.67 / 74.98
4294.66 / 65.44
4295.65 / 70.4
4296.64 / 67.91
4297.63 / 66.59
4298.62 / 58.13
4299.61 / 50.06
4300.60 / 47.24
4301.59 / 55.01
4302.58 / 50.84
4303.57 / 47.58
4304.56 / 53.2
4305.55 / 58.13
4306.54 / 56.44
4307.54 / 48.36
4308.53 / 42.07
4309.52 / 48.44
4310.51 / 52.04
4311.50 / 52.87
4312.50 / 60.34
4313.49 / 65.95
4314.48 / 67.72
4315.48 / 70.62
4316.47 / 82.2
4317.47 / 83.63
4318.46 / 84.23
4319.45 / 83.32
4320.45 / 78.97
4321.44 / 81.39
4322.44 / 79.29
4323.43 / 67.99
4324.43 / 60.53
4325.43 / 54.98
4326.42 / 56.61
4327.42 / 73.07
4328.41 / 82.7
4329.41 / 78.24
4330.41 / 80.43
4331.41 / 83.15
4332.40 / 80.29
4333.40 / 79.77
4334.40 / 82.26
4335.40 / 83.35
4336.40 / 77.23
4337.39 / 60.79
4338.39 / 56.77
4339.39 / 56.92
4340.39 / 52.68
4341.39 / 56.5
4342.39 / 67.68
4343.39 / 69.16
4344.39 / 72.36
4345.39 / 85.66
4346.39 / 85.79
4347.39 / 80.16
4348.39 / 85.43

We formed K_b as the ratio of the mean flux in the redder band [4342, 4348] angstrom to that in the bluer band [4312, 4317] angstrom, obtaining 1.11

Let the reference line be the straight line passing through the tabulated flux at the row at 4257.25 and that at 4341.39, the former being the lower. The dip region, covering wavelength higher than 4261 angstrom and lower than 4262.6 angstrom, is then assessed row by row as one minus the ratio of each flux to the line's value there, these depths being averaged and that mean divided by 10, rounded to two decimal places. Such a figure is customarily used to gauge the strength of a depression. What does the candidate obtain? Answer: 0.02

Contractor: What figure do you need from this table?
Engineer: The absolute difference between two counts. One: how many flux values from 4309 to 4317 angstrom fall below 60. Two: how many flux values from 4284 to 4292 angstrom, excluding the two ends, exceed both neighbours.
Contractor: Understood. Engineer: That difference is 2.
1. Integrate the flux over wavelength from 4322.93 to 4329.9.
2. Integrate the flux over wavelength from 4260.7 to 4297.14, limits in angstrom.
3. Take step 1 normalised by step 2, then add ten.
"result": 10.2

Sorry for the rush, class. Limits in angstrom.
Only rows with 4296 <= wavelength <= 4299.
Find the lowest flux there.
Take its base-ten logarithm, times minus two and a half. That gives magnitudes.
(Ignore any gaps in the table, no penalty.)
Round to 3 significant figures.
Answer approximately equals -4.41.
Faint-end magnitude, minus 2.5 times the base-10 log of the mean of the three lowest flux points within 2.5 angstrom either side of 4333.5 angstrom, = -4.77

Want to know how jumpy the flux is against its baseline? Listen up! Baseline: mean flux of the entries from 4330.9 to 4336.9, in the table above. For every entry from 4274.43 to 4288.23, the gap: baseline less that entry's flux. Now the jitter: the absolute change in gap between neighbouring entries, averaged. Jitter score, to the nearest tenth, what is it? 5.7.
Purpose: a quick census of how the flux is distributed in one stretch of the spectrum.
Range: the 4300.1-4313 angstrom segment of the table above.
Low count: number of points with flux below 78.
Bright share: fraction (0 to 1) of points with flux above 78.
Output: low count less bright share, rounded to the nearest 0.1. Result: 13.0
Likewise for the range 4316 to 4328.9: 4.4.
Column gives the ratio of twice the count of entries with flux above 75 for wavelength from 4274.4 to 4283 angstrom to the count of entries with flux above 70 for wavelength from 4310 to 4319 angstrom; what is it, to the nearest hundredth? 1.50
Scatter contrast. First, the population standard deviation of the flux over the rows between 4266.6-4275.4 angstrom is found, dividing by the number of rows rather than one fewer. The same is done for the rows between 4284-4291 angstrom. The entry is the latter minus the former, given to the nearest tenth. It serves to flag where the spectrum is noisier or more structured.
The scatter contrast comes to -1.2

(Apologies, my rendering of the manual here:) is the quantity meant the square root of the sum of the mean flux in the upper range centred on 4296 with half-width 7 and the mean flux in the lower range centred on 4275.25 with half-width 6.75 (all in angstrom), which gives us 11.4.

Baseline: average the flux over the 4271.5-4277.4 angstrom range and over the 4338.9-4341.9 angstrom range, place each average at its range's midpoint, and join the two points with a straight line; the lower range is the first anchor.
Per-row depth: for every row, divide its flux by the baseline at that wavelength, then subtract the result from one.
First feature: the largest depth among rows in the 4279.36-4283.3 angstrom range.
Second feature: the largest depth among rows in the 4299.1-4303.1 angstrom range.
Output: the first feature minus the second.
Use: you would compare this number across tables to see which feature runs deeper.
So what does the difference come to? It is -0.26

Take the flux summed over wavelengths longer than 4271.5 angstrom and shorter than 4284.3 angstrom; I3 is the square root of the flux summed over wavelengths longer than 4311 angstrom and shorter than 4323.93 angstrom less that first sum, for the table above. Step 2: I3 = 6.9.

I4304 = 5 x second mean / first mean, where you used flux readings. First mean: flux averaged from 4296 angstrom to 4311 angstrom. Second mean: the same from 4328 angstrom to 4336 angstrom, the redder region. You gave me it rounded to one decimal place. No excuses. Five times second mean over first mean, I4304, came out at 7.6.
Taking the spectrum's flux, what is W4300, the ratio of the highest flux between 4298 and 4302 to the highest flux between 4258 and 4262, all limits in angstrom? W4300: 0.79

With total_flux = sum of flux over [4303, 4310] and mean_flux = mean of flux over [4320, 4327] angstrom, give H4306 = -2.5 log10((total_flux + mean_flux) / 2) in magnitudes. -5.81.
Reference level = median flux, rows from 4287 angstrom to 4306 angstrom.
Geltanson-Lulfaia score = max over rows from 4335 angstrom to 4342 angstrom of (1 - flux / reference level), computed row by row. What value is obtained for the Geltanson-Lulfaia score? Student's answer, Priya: 0.09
